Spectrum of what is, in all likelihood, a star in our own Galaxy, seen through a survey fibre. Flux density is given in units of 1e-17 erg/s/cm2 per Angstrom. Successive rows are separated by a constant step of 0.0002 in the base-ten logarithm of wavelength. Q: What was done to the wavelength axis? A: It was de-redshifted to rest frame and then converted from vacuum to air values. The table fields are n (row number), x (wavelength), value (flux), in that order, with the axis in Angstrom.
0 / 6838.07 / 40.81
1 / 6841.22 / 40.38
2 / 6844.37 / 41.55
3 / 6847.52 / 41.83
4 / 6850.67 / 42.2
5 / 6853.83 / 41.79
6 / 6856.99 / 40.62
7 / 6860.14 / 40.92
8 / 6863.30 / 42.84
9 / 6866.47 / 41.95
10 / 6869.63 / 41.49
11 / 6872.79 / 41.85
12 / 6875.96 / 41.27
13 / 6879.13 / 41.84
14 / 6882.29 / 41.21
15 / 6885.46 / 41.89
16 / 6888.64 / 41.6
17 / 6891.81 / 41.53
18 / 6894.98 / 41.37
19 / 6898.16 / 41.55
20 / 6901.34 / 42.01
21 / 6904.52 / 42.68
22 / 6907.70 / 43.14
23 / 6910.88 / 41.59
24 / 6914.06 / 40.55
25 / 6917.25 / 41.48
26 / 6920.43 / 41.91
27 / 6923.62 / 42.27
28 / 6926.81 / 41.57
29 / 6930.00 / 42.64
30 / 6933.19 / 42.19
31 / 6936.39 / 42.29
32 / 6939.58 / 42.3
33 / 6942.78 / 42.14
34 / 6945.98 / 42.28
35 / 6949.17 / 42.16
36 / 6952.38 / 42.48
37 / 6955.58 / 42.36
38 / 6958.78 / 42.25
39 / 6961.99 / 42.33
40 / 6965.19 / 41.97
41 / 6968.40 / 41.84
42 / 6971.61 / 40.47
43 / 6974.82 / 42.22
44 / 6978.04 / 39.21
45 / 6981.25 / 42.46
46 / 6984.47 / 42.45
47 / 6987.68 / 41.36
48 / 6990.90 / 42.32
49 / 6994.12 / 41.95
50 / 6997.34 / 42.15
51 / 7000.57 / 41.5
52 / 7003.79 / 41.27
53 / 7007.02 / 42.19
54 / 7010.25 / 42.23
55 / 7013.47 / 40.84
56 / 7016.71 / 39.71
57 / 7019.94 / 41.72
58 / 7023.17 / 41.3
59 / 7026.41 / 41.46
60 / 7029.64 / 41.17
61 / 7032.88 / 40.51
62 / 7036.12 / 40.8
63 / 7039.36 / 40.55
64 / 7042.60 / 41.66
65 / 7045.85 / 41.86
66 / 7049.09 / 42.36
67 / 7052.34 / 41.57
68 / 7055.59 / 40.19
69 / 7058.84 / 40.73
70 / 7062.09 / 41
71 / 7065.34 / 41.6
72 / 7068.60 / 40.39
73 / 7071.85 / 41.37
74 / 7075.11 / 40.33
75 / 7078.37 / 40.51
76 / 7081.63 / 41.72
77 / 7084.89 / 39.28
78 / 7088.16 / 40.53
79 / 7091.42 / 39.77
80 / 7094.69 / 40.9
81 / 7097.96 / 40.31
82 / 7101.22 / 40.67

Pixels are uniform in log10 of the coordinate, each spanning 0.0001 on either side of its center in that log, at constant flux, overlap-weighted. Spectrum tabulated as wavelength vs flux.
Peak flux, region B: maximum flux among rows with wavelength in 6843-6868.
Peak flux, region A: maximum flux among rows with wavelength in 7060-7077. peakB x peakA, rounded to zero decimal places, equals 1782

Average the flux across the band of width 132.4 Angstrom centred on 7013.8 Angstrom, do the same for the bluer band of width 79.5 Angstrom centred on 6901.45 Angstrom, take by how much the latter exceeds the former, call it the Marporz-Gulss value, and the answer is 0.45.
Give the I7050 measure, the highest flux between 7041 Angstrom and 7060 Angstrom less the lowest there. 2.2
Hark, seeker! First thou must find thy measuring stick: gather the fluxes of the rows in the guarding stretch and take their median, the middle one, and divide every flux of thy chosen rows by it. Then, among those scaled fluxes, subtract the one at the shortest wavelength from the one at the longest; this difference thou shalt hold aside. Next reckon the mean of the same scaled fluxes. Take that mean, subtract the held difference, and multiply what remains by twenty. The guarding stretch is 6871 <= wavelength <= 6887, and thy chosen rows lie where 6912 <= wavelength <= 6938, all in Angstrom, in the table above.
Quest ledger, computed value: 19.2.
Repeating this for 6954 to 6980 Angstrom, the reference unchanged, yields 21.4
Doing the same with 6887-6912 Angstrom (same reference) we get 20.0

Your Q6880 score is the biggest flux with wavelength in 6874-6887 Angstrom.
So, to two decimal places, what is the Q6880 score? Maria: 41.89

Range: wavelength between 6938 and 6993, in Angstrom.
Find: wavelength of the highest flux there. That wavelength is 6952.38 Angstrom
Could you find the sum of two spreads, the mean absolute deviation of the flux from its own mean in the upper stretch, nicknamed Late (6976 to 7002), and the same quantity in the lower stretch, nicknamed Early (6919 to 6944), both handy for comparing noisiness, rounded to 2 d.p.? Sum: 0.96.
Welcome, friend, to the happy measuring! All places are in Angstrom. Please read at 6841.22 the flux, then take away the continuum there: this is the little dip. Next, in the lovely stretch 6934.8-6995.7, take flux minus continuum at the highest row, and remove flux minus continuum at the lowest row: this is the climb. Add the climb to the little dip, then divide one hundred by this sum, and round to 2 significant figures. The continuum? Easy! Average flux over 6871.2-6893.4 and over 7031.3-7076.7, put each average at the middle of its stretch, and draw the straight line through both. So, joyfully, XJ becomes -66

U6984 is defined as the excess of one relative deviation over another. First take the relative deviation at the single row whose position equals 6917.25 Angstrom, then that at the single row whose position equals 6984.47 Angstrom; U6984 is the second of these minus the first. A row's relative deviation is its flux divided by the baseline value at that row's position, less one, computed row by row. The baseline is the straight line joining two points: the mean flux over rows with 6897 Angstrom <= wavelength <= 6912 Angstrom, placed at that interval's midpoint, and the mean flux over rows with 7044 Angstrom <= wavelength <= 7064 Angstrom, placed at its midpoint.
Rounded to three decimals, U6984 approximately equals 0.033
